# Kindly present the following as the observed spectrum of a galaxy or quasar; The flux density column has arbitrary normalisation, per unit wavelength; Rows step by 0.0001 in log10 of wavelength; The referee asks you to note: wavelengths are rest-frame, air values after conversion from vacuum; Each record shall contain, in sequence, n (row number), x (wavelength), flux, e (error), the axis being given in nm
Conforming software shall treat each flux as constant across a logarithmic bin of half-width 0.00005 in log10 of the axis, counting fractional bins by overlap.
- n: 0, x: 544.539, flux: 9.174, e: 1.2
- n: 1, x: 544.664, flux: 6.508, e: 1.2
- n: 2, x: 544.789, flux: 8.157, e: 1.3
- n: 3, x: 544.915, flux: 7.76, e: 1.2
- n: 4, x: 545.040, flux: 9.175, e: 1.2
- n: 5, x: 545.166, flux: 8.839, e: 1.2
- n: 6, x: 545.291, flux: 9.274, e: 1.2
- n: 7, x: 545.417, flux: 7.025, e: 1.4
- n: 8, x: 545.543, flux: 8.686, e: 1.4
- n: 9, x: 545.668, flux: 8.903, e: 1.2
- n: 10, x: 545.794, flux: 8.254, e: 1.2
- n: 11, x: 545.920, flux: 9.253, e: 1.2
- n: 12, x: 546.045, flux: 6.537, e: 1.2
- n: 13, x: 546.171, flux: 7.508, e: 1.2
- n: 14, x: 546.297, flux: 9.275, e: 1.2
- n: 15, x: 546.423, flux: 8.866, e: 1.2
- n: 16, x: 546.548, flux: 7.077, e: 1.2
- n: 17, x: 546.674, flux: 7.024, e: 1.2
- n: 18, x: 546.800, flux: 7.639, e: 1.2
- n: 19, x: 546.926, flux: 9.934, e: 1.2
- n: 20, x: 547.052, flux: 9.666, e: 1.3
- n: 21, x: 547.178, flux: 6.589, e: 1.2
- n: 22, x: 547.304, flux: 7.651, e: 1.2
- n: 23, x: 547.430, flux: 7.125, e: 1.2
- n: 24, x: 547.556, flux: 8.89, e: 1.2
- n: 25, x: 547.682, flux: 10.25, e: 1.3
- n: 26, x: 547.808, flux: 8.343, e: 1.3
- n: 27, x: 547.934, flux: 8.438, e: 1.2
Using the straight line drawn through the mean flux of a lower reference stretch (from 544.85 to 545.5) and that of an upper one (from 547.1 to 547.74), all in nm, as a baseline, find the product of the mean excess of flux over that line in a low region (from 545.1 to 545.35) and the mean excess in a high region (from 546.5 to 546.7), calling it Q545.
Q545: -0.8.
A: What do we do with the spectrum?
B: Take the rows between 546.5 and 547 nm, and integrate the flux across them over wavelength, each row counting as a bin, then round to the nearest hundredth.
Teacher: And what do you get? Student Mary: 3.99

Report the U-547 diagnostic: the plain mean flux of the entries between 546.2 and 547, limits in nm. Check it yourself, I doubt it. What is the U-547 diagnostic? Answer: 8.3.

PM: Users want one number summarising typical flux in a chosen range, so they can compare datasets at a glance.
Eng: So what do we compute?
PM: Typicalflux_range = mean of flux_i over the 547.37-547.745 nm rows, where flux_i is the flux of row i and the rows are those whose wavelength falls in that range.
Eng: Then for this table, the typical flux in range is 8.8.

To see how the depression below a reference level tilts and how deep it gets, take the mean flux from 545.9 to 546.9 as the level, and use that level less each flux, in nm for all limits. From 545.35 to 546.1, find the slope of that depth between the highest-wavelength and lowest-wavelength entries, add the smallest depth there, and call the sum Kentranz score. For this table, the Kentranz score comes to -0.6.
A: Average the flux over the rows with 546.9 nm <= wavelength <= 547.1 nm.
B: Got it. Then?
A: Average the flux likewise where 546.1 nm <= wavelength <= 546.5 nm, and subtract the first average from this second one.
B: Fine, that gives -1.3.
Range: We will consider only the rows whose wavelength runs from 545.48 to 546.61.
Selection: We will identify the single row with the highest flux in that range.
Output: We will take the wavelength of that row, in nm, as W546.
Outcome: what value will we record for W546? 546.297 nm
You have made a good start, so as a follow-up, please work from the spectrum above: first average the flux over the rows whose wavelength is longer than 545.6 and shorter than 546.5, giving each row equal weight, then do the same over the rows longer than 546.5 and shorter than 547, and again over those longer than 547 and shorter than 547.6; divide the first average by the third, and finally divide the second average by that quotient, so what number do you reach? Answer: 7.6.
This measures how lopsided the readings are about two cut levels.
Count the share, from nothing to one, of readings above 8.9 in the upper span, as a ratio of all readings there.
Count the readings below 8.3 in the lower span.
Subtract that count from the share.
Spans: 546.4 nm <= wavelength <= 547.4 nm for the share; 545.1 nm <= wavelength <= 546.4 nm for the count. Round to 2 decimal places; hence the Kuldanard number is -3.75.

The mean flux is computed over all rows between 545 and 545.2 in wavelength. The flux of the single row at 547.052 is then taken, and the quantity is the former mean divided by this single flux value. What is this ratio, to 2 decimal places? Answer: 0.93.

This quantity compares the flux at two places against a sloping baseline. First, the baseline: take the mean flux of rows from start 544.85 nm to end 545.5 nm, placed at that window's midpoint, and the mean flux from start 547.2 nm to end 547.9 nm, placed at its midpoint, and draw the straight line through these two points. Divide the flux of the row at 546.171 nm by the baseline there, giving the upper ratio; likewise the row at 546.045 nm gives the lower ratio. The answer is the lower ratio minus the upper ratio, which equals -0.12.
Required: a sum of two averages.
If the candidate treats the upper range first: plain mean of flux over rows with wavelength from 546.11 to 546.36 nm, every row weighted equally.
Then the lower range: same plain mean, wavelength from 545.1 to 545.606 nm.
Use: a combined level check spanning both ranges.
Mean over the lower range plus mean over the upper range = 16.8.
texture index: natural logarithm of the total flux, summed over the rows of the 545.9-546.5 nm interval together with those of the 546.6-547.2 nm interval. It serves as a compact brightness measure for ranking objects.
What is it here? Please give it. 4.410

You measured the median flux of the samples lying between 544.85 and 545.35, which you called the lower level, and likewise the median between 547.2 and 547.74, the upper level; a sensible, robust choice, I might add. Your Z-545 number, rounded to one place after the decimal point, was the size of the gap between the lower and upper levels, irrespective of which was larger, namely 0.7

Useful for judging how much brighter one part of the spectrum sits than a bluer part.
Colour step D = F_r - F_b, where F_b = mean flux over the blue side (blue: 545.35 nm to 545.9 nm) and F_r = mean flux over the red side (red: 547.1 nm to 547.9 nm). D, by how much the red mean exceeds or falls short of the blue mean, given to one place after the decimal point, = -0.1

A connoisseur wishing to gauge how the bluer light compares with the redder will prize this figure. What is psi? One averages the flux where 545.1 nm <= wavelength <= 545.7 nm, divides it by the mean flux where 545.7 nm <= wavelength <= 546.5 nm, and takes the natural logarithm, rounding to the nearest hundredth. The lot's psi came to 0.03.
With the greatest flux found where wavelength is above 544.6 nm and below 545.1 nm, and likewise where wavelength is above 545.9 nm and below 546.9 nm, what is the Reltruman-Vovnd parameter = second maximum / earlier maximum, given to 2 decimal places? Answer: 1.01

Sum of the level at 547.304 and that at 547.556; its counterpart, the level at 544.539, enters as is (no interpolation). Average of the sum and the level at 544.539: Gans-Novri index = 12.9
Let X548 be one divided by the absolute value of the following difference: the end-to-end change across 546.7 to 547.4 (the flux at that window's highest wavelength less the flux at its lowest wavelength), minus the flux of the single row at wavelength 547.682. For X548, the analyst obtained 0.098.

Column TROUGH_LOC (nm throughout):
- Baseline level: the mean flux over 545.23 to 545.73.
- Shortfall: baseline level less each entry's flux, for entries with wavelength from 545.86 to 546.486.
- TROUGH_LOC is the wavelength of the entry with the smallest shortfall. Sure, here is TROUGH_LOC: 546.297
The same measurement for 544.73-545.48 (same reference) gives 545.291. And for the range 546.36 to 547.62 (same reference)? 546.926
